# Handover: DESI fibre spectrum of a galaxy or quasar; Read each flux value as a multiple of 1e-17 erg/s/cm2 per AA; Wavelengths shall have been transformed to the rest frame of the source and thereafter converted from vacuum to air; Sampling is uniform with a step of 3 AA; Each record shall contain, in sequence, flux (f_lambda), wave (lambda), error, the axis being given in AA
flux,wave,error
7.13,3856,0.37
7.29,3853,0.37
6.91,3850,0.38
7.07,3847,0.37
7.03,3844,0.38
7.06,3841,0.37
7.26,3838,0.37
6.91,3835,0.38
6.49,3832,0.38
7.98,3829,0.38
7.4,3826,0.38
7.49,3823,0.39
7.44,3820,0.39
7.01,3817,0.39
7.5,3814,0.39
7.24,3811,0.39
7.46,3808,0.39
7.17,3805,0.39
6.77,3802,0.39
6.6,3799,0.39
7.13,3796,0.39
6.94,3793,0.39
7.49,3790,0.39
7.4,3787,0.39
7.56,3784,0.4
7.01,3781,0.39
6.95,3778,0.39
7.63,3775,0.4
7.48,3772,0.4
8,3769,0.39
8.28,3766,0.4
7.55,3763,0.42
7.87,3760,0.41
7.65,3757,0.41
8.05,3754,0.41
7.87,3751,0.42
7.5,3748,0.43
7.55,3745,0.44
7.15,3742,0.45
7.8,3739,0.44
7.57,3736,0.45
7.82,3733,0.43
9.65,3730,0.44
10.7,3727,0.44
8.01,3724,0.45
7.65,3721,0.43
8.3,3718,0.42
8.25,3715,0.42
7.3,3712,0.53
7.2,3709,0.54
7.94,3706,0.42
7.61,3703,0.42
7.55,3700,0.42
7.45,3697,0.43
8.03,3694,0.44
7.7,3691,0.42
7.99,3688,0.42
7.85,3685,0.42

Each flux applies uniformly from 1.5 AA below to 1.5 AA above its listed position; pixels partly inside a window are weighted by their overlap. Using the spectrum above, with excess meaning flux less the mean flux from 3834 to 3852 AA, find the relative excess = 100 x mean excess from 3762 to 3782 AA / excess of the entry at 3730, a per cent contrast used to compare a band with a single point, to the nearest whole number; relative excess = 20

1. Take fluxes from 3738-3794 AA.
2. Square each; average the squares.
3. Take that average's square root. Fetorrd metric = 7.57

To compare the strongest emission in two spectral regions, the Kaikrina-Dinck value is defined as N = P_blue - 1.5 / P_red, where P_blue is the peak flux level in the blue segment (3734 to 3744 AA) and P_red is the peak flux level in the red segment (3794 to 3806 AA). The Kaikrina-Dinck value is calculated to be 7.6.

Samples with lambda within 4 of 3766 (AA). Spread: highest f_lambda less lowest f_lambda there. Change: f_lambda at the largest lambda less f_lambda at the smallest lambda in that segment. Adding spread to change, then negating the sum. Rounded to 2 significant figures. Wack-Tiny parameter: -1.2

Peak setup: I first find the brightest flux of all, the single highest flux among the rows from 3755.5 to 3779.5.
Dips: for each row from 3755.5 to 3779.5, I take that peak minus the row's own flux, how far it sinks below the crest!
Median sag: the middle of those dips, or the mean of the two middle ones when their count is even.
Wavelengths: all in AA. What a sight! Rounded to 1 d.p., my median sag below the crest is 0.6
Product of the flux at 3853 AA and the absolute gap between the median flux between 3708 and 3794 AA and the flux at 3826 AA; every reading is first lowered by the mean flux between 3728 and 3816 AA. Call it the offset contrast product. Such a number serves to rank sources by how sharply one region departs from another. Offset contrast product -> -0.06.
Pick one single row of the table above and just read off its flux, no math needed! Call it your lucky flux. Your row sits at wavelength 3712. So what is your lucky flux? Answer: 7.3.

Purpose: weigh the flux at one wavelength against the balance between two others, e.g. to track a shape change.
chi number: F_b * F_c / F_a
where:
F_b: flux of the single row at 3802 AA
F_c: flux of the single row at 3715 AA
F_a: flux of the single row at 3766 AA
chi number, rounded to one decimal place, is 6.7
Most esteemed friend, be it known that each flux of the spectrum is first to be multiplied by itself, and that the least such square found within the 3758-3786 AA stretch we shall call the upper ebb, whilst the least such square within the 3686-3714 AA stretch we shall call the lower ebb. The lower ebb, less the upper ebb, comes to 3.5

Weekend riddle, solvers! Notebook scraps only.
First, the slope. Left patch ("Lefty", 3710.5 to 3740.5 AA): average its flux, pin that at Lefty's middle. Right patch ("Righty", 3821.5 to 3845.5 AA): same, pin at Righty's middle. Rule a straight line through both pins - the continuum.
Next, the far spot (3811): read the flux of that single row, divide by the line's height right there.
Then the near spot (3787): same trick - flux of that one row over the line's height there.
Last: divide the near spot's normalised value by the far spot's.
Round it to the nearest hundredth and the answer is 0.99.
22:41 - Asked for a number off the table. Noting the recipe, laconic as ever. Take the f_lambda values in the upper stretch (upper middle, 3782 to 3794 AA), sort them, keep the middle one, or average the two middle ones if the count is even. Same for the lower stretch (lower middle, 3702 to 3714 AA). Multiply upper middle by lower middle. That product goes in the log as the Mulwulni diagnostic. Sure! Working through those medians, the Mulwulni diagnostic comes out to 55.5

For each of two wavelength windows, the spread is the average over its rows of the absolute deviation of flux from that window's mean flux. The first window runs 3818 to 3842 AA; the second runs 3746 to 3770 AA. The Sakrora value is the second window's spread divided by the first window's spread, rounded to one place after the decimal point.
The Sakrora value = 0.6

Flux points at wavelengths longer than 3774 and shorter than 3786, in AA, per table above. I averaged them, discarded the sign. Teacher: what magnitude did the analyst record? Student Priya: 7.3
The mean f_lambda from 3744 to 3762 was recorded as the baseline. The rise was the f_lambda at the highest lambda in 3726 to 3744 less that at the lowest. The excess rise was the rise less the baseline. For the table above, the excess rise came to -11.3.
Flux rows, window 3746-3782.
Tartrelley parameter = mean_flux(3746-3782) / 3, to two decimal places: 2.55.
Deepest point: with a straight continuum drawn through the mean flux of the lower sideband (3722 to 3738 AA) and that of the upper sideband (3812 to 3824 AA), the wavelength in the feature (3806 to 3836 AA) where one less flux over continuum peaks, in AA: 3832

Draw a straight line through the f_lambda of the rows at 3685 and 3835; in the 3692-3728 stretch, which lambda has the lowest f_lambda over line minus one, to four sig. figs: 3709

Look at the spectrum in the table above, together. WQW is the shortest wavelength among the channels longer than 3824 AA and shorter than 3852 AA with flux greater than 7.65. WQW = 3829 AA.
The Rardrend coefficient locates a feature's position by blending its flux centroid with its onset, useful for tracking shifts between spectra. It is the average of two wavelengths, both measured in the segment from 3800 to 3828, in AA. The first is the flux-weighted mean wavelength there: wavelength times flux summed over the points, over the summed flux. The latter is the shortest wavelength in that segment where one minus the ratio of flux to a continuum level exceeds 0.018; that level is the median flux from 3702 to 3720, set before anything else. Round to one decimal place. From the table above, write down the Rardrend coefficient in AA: 3808.1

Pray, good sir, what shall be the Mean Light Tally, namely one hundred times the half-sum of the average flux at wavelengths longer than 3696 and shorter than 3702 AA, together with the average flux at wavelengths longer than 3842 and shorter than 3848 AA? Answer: 728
